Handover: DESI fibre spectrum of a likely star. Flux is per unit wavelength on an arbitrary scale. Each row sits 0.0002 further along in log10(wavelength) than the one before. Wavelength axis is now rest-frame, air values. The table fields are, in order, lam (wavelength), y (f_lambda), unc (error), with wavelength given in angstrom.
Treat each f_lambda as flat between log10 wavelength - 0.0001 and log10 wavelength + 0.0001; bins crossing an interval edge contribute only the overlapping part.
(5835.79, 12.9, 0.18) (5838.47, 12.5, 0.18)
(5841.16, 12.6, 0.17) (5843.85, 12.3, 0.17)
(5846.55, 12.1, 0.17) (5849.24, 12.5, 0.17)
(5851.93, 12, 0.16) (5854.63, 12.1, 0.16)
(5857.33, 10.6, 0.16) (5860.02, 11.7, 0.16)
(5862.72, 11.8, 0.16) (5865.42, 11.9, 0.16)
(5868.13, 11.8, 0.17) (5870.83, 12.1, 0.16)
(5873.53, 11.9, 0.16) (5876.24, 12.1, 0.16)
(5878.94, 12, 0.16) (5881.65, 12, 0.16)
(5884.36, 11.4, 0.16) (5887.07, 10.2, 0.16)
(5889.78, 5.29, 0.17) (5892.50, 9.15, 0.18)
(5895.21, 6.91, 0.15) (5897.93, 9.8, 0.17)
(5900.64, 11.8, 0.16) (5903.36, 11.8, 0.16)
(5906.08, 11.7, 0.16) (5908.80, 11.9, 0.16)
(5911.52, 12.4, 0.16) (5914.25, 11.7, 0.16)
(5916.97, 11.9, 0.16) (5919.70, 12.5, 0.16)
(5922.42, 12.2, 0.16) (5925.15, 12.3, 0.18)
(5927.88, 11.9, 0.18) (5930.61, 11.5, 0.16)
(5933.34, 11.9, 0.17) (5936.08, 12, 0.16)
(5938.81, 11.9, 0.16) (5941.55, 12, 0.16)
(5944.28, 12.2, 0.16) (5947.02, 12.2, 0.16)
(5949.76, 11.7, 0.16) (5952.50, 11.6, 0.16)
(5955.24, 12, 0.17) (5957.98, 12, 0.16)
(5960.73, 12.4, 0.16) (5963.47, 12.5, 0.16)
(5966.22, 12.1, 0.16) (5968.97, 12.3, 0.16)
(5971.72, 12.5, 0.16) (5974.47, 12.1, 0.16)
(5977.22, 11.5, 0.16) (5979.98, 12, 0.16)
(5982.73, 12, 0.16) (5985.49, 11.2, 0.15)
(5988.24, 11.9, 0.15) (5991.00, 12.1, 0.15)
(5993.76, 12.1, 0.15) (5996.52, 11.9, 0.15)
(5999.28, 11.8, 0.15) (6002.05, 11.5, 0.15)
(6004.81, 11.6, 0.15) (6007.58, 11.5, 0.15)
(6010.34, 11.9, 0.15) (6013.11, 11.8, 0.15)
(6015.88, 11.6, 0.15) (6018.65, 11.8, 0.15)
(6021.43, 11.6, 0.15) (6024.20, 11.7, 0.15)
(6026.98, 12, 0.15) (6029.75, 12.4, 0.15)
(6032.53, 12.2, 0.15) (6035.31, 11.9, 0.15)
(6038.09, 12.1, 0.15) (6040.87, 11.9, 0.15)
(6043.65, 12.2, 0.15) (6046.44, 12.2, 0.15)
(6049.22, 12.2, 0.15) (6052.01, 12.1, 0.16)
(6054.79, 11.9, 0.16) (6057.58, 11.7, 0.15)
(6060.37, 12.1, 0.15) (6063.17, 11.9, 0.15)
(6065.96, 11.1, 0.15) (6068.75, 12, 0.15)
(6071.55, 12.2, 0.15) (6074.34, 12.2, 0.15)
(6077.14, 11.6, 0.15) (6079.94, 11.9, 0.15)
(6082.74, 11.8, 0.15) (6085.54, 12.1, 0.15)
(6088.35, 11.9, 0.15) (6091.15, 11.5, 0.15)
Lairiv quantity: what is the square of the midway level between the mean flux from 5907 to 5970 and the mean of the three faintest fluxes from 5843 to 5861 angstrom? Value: 138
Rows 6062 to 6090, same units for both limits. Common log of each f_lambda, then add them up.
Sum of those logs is 10.7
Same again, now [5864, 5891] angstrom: 10.3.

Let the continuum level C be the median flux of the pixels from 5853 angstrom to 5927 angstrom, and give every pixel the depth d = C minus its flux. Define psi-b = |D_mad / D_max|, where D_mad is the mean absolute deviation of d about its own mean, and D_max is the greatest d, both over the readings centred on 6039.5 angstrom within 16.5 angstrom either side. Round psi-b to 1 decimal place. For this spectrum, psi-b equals 1.6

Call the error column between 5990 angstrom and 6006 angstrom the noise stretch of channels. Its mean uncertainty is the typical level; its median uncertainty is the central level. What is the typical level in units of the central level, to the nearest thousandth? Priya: 1.000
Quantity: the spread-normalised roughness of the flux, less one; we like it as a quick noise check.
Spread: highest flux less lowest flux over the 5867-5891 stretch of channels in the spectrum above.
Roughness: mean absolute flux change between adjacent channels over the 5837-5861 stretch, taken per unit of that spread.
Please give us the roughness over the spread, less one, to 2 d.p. -0.92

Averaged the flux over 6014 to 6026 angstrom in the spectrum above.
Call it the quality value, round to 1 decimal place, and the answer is 11.7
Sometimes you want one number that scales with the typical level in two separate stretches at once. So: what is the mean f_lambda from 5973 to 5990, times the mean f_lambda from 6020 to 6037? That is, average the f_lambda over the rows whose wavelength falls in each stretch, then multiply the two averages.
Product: 141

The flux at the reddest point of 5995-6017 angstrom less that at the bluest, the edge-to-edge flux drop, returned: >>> -0.30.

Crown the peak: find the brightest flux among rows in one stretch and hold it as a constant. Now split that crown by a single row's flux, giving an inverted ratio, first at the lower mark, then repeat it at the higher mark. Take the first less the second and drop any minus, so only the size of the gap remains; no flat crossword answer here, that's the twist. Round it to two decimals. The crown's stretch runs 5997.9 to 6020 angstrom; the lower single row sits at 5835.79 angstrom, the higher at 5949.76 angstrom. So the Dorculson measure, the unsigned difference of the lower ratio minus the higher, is 0.09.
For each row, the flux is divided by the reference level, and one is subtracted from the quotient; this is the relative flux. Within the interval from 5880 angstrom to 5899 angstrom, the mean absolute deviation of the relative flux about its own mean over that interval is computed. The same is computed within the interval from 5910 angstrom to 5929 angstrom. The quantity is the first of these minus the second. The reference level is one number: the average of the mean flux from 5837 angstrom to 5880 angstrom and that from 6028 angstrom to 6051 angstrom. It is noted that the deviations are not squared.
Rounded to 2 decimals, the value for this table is 0.13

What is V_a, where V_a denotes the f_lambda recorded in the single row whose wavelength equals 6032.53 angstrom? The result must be 12.2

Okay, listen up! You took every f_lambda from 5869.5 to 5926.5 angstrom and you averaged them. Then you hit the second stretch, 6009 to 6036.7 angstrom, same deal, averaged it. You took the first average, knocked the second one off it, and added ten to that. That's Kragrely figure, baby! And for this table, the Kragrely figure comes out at 9.2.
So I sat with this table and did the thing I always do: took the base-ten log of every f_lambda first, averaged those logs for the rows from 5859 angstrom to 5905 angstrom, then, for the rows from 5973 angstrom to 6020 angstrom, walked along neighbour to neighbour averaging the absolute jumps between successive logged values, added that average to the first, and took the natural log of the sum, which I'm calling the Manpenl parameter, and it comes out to 0.034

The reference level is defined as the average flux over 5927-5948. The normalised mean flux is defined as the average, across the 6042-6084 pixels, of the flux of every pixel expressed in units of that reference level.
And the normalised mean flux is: 1.00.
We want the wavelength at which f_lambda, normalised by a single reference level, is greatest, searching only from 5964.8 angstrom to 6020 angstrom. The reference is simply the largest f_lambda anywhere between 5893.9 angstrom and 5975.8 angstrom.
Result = 5971.72 angstrom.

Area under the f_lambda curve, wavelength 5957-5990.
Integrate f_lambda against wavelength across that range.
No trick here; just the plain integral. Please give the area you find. 397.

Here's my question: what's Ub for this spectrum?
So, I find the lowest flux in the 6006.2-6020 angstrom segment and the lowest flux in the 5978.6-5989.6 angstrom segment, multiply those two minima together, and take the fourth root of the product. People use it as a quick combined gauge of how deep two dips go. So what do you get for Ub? 3.37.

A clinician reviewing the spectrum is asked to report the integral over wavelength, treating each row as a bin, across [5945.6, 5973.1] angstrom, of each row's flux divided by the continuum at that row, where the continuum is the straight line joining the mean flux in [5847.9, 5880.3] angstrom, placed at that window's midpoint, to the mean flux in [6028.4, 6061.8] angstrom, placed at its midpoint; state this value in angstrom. 28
